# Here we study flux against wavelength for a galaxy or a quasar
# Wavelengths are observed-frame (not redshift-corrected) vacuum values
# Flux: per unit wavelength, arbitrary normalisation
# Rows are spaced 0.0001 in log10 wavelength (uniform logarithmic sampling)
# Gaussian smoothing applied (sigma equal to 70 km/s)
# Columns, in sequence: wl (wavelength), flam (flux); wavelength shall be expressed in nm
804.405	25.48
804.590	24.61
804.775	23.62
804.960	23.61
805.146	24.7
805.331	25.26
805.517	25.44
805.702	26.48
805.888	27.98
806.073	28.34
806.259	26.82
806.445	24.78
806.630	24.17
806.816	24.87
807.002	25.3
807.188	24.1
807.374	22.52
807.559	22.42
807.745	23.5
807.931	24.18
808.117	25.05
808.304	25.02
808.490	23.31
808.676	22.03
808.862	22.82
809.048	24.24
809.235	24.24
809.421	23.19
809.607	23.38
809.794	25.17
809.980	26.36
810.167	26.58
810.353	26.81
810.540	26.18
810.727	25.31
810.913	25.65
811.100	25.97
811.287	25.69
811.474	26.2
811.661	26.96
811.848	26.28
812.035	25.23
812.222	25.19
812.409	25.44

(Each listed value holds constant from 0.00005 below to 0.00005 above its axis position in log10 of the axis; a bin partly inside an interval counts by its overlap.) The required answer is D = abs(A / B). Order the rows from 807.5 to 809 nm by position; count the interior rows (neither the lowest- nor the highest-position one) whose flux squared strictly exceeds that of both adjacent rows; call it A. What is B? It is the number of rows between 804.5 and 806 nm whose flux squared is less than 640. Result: 0.20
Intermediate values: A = 1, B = 5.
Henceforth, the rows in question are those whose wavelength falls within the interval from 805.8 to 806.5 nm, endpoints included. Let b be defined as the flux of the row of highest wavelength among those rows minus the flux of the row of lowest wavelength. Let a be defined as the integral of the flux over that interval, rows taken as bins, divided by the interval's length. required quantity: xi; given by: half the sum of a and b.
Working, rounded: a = 27.1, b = -3.2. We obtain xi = 11.9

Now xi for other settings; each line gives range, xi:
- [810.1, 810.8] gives 12.5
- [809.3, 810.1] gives 13.9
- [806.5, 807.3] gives 12.2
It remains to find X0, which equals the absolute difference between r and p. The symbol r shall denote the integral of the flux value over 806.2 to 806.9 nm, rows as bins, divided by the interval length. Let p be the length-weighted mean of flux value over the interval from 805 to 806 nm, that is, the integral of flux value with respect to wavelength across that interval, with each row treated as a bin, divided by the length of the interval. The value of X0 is 0.80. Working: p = 25.9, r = 25.1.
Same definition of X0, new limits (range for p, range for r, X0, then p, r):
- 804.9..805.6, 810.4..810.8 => 1.07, 24.8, 25.8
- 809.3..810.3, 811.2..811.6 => 1.00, 25.0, 26.0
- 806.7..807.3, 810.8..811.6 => 1.27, 24.6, 25.9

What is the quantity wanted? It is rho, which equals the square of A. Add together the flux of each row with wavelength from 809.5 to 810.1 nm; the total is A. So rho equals 5612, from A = 75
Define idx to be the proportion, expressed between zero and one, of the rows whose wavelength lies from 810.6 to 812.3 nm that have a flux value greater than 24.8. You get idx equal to 1.0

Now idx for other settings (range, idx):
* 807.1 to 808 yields 0.0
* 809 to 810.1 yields 0.3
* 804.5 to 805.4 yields 0.2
